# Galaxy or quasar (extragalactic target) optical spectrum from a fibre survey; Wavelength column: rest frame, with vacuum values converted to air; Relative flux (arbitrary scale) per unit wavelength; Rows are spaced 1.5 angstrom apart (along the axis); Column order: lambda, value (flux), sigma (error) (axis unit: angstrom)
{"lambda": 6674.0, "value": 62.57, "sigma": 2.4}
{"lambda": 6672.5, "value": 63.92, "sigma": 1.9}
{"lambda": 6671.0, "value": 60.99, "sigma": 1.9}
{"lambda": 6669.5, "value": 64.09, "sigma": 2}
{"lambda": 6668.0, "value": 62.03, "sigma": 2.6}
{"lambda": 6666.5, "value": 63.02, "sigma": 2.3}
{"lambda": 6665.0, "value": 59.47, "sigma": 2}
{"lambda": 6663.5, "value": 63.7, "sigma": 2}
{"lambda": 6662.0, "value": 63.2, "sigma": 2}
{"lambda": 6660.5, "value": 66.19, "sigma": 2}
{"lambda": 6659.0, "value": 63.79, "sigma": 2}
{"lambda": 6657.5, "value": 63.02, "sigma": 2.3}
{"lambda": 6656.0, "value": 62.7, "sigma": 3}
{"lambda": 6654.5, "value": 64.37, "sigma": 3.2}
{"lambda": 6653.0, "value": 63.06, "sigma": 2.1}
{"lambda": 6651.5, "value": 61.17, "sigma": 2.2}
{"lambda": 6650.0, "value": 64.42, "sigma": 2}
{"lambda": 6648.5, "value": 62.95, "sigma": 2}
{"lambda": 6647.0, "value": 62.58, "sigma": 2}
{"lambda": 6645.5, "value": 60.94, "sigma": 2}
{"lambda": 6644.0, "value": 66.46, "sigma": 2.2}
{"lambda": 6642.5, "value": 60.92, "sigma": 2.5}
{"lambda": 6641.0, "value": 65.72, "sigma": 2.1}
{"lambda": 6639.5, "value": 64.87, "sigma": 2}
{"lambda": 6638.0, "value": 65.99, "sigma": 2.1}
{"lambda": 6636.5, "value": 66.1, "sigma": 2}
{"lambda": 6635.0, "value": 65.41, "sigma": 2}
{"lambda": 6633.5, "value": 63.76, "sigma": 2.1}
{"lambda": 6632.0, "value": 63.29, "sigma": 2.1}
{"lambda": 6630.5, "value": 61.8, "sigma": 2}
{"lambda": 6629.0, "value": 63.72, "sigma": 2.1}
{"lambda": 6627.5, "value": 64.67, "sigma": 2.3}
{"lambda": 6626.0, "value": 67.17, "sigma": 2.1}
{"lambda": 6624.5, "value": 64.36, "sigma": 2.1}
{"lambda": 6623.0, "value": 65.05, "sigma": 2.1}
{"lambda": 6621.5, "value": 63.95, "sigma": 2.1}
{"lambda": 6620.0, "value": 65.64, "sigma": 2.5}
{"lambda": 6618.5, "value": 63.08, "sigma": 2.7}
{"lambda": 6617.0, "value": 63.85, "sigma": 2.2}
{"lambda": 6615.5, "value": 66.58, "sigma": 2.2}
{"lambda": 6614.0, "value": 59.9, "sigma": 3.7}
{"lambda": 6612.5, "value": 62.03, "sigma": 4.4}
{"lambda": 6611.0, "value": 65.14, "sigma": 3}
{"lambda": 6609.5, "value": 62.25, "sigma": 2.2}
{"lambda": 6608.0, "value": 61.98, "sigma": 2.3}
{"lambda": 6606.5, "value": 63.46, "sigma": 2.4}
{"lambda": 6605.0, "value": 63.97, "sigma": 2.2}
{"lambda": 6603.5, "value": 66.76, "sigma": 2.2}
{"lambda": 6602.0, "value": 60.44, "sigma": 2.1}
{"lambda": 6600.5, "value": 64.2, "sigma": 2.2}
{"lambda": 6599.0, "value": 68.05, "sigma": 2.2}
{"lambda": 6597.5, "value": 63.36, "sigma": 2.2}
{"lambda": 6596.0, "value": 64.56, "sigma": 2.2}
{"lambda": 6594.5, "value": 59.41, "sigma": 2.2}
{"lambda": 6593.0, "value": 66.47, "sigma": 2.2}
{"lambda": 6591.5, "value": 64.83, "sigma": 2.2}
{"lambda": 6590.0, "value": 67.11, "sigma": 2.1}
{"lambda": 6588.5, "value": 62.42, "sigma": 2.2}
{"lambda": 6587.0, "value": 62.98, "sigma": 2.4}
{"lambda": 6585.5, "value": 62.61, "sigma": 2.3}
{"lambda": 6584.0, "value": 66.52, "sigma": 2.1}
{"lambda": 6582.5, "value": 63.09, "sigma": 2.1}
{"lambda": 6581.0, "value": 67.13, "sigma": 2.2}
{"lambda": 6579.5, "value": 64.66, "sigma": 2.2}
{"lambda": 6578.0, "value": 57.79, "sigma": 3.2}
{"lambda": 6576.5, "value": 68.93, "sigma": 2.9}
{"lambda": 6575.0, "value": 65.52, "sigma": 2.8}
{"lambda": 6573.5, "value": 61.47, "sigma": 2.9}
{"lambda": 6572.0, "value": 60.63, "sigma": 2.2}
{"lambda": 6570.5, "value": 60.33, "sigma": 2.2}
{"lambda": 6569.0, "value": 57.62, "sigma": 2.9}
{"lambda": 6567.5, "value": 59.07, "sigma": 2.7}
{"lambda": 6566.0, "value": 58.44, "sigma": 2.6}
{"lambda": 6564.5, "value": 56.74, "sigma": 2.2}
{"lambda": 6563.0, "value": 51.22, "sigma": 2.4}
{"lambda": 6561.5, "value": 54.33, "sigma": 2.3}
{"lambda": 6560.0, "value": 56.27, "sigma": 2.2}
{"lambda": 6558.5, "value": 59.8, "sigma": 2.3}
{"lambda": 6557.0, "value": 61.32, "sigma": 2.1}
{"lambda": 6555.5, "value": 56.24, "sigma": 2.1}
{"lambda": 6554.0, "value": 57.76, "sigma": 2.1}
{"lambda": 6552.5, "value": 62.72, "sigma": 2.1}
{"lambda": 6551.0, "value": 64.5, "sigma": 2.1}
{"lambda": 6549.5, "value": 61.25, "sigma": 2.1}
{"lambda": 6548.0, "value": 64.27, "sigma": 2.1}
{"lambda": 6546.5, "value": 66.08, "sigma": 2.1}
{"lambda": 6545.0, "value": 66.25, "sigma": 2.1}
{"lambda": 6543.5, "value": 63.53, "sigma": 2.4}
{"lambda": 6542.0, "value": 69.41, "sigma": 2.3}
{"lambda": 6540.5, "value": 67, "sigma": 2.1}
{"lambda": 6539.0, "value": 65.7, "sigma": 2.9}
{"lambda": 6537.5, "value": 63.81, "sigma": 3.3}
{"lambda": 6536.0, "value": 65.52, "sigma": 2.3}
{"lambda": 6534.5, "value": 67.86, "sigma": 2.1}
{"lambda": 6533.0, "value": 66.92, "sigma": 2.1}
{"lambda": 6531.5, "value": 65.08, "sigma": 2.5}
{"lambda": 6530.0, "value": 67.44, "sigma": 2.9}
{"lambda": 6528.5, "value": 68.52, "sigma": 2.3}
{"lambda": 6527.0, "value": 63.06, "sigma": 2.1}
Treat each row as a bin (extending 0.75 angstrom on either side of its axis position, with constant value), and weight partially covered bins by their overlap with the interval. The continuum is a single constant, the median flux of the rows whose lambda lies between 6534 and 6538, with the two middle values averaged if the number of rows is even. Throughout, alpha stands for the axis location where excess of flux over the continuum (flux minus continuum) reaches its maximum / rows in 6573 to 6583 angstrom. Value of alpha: 6576.5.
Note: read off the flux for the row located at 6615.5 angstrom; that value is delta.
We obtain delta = 66.58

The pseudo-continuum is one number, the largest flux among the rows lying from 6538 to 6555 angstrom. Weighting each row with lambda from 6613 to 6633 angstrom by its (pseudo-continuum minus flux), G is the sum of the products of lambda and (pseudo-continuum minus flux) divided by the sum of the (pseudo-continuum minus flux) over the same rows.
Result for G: 6622.9 angstrom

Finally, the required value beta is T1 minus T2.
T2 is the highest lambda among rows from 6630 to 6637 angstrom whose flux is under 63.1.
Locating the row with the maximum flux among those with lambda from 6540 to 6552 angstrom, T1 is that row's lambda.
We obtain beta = -88.5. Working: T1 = 6542.0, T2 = 6630.5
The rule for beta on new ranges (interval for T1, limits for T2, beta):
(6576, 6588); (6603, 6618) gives -37.5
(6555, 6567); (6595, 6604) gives -45.0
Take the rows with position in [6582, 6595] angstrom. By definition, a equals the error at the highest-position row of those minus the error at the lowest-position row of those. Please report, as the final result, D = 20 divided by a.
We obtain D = 200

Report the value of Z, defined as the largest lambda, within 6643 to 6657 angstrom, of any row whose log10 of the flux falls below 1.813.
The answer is 6656.0 angstrom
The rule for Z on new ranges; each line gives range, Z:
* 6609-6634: 6633.5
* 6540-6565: 6564.5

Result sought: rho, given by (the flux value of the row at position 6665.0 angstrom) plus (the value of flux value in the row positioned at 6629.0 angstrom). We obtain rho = 123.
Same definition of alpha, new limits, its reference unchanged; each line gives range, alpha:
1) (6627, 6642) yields 6636.5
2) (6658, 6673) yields 6660.5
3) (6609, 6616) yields 6615.5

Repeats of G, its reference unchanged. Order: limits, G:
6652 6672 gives 6662.5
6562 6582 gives 6569.6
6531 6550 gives 6541.6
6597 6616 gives 6607.0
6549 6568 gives 6559.5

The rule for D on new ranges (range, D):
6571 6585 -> -200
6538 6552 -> -25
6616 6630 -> -200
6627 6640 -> -67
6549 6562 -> 100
